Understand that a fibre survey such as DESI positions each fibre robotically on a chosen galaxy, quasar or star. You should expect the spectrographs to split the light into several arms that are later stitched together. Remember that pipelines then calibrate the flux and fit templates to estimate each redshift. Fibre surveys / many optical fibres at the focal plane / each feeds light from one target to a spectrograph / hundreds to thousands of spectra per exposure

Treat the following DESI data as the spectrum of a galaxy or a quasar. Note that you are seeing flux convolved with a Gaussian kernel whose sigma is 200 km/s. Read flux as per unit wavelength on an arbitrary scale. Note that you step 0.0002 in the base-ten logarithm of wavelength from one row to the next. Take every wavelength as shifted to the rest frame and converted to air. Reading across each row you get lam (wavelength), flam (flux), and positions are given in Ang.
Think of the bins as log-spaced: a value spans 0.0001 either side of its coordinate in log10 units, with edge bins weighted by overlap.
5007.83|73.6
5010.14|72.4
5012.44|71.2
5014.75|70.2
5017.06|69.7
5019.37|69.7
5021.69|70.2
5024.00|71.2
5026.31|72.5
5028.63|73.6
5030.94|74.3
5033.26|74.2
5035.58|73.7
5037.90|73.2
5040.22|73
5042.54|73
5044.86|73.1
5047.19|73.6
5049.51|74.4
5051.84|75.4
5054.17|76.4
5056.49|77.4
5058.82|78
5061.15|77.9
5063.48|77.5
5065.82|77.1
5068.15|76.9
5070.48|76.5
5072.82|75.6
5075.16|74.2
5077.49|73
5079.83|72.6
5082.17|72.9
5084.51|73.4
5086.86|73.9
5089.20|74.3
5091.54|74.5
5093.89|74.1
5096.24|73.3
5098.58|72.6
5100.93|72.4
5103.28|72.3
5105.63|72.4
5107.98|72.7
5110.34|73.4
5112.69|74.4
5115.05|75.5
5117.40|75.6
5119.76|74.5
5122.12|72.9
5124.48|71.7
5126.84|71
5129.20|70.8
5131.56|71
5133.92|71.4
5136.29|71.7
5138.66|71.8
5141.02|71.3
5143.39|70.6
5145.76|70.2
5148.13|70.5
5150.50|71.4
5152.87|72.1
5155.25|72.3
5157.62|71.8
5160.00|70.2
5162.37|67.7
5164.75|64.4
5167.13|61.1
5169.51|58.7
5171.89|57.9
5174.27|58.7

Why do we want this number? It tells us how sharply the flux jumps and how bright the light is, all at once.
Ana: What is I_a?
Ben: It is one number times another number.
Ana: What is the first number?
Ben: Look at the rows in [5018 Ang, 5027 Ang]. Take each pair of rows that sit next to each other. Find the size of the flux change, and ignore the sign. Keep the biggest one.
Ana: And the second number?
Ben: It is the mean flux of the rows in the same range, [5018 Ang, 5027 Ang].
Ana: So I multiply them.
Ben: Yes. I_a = 92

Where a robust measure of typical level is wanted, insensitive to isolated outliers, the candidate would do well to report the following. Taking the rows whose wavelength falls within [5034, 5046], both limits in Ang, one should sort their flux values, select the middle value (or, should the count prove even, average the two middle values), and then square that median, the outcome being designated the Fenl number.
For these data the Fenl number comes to 5344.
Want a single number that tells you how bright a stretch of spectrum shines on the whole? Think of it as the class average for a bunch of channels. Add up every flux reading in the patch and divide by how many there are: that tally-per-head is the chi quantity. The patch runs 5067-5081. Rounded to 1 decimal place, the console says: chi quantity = 74.8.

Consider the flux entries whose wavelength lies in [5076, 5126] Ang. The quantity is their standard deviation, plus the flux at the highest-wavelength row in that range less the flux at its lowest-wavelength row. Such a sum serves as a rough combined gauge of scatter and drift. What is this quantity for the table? 0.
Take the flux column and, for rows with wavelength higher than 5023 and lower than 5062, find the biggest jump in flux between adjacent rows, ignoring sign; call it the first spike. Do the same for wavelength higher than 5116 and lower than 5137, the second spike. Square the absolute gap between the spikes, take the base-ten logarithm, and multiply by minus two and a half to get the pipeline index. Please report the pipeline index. 2.61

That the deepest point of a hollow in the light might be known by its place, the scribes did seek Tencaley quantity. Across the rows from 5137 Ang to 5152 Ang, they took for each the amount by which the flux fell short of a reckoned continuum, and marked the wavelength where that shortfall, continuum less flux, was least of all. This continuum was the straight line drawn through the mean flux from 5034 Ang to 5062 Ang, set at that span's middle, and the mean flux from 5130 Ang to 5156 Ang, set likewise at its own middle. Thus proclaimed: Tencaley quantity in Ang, 5150.50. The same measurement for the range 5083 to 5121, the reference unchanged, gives 5117.40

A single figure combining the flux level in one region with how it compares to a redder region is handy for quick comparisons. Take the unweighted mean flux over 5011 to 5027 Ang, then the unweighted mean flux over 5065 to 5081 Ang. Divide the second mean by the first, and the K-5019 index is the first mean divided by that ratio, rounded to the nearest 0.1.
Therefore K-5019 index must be 66.5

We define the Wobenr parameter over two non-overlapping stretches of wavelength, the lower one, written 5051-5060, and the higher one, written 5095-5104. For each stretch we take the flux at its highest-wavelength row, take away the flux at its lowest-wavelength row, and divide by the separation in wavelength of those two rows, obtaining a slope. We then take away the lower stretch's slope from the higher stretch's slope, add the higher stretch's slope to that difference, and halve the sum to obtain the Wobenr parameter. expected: -0.33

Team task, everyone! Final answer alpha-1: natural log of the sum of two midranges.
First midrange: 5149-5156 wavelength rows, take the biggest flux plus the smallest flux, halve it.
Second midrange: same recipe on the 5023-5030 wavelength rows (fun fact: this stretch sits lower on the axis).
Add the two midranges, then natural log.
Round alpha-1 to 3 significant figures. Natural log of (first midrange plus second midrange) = 4.97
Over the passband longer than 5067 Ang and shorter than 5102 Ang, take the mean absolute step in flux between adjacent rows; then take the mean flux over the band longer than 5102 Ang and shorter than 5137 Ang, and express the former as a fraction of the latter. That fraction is 0.0081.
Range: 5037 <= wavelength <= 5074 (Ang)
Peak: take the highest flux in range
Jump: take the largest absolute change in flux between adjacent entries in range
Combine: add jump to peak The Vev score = 79.0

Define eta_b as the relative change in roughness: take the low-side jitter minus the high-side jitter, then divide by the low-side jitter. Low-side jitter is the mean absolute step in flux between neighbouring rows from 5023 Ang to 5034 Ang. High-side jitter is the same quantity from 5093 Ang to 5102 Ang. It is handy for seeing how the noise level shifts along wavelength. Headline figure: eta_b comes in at 0.29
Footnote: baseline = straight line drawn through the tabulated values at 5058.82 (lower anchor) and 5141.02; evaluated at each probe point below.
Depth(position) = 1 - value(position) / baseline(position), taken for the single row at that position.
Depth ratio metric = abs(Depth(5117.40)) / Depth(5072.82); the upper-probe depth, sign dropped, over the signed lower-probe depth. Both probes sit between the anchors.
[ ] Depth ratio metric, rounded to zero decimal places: 2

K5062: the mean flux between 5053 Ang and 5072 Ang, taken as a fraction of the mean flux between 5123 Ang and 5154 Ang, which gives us 1.08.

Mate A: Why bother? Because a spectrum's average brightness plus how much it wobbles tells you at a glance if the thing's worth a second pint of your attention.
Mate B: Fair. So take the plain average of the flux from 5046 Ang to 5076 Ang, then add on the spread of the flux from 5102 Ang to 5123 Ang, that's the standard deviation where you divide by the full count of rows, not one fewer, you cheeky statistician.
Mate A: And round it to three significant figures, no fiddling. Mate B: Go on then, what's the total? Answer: 77.4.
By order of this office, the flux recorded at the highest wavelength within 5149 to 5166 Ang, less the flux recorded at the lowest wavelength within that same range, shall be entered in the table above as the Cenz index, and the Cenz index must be -7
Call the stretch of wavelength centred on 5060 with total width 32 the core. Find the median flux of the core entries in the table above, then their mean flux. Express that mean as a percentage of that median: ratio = 99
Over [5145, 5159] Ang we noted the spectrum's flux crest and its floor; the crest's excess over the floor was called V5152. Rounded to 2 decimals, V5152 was 2.10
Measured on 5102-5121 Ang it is 3.30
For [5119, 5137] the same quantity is 3.70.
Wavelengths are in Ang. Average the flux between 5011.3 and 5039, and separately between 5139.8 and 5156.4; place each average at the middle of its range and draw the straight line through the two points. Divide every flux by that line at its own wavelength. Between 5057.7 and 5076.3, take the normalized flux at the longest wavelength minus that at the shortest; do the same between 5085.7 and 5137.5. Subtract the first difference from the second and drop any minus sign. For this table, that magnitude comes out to 0.025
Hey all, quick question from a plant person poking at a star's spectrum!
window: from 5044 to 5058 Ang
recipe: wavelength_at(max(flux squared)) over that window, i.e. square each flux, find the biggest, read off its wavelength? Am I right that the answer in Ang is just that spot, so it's 5056.49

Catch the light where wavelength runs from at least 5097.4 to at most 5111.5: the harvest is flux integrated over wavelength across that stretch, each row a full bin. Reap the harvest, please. 1024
